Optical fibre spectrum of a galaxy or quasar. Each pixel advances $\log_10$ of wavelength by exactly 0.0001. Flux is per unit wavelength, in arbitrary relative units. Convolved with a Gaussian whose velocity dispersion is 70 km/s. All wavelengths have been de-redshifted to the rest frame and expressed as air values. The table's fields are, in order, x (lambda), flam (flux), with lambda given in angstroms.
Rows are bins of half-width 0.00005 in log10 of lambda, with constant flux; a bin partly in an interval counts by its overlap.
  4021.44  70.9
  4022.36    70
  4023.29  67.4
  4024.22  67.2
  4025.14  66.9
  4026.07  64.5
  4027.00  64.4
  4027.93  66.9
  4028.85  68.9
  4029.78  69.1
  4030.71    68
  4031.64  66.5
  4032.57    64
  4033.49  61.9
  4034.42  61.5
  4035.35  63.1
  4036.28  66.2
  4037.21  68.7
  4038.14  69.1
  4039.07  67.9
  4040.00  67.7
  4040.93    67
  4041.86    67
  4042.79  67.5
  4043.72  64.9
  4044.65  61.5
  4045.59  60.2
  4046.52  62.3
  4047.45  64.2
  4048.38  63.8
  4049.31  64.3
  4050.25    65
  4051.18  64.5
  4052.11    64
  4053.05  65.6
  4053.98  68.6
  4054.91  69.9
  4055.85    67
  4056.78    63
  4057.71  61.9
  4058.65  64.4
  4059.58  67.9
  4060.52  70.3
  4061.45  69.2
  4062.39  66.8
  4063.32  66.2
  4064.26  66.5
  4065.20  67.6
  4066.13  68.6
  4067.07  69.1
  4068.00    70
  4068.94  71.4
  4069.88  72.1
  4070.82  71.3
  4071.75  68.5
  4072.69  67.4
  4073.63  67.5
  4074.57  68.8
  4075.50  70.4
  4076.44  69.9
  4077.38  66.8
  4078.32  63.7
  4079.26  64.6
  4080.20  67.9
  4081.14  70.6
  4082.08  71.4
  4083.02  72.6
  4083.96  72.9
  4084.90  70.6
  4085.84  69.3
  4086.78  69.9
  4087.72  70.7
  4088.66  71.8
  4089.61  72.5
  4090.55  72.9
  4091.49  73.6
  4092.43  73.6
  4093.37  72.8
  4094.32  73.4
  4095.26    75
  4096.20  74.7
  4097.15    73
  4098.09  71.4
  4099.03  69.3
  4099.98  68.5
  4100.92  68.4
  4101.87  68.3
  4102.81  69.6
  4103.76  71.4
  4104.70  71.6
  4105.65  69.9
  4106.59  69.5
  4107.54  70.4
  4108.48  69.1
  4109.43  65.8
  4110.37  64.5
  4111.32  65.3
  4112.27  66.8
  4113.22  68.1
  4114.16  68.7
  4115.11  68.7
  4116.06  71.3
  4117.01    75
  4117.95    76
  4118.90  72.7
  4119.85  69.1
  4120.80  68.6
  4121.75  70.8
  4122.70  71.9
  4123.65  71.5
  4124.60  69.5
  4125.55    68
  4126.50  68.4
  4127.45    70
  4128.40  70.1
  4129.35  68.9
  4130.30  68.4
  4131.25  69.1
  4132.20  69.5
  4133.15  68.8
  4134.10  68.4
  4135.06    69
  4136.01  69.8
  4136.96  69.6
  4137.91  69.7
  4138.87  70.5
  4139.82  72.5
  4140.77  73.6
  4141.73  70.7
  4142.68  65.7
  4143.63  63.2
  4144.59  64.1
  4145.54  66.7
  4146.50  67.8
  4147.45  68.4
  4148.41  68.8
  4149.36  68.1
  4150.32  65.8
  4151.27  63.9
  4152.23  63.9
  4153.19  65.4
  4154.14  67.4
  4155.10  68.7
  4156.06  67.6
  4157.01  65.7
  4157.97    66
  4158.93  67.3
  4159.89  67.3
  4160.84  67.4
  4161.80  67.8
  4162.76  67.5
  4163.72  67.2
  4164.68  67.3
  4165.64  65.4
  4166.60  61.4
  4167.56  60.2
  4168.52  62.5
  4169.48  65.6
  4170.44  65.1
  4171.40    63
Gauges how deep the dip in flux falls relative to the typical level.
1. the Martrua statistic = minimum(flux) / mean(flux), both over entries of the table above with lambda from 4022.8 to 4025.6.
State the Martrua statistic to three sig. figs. 0.996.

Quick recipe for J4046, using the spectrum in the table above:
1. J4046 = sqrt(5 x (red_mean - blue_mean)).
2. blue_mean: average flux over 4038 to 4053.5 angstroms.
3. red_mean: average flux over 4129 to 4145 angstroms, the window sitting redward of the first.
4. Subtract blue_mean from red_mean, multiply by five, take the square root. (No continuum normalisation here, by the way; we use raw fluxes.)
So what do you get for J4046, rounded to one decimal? 4.4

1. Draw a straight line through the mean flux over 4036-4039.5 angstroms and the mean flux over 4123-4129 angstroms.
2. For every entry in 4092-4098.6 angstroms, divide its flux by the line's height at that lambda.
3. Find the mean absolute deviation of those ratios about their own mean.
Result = 0.013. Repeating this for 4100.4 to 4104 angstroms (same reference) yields 0.015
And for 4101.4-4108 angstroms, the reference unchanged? 0.013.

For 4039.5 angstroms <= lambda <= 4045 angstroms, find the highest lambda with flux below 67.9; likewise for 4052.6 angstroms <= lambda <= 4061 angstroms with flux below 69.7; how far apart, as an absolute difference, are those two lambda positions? 14.9 angstroms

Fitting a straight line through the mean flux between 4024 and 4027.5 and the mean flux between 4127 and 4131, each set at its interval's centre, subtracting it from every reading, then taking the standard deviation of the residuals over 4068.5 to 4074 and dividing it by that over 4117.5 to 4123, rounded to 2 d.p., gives 0.80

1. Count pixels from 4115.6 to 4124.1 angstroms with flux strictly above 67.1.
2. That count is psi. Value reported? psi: 9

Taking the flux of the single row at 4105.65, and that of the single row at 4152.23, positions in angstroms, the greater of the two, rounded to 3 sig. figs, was 69.9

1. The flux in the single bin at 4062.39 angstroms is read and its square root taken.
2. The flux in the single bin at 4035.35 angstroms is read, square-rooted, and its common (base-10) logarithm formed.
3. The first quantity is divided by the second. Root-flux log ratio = 9.08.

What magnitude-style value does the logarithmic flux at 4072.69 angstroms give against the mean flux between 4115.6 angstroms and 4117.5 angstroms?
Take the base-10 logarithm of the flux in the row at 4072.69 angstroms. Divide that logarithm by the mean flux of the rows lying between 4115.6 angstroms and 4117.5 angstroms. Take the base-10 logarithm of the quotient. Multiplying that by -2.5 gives 4.01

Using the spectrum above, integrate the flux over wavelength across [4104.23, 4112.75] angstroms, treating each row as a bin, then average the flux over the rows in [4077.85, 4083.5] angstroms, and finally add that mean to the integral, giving 648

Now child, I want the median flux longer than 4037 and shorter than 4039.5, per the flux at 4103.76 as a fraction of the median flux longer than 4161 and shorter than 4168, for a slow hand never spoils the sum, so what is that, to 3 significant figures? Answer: 64.7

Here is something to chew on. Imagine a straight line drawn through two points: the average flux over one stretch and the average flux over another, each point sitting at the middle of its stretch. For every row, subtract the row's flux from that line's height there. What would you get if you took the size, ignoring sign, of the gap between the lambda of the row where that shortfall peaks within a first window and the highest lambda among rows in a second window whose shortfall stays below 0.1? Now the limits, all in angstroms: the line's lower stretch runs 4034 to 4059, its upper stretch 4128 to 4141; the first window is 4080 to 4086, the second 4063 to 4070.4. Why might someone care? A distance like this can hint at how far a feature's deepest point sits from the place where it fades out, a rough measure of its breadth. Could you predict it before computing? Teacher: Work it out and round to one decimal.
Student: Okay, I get 10.3 angstroms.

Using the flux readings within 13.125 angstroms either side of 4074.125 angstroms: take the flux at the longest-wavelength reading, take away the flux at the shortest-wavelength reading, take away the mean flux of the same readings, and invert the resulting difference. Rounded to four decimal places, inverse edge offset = -0.0146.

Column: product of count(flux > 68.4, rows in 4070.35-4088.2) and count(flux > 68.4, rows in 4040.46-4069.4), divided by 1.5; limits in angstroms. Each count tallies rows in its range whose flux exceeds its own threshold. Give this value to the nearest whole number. 69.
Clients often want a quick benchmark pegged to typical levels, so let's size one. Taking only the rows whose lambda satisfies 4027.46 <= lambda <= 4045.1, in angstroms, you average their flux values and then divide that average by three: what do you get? 22.1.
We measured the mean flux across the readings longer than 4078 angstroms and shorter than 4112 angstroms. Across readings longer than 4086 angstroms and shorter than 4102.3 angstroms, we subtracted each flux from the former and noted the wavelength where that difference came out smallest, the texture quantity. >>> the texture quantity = 4095.26 angstroms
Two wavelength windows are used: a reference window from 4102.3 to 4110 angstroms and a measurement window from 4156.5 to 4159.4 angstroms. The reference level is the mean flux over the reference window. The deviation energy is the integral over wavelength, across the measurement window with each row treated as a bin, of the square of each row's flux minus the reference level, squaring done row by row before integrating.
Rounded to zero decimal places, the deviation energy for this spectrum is 33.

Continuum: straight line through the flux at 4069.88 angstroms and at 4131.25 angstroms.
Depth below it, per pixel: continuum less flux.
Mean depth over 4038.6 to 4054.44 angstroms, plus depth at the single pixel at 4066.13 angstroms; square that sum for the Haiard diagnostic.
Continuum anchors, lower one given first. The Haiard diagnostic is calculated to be 141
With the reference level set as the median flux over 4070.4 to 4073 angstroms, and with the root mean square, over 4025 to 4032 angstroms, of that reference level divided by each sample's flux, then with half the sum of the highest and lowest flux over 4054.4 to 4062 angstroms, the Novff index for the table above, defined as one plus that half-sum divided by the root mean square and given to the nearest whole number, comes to 65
